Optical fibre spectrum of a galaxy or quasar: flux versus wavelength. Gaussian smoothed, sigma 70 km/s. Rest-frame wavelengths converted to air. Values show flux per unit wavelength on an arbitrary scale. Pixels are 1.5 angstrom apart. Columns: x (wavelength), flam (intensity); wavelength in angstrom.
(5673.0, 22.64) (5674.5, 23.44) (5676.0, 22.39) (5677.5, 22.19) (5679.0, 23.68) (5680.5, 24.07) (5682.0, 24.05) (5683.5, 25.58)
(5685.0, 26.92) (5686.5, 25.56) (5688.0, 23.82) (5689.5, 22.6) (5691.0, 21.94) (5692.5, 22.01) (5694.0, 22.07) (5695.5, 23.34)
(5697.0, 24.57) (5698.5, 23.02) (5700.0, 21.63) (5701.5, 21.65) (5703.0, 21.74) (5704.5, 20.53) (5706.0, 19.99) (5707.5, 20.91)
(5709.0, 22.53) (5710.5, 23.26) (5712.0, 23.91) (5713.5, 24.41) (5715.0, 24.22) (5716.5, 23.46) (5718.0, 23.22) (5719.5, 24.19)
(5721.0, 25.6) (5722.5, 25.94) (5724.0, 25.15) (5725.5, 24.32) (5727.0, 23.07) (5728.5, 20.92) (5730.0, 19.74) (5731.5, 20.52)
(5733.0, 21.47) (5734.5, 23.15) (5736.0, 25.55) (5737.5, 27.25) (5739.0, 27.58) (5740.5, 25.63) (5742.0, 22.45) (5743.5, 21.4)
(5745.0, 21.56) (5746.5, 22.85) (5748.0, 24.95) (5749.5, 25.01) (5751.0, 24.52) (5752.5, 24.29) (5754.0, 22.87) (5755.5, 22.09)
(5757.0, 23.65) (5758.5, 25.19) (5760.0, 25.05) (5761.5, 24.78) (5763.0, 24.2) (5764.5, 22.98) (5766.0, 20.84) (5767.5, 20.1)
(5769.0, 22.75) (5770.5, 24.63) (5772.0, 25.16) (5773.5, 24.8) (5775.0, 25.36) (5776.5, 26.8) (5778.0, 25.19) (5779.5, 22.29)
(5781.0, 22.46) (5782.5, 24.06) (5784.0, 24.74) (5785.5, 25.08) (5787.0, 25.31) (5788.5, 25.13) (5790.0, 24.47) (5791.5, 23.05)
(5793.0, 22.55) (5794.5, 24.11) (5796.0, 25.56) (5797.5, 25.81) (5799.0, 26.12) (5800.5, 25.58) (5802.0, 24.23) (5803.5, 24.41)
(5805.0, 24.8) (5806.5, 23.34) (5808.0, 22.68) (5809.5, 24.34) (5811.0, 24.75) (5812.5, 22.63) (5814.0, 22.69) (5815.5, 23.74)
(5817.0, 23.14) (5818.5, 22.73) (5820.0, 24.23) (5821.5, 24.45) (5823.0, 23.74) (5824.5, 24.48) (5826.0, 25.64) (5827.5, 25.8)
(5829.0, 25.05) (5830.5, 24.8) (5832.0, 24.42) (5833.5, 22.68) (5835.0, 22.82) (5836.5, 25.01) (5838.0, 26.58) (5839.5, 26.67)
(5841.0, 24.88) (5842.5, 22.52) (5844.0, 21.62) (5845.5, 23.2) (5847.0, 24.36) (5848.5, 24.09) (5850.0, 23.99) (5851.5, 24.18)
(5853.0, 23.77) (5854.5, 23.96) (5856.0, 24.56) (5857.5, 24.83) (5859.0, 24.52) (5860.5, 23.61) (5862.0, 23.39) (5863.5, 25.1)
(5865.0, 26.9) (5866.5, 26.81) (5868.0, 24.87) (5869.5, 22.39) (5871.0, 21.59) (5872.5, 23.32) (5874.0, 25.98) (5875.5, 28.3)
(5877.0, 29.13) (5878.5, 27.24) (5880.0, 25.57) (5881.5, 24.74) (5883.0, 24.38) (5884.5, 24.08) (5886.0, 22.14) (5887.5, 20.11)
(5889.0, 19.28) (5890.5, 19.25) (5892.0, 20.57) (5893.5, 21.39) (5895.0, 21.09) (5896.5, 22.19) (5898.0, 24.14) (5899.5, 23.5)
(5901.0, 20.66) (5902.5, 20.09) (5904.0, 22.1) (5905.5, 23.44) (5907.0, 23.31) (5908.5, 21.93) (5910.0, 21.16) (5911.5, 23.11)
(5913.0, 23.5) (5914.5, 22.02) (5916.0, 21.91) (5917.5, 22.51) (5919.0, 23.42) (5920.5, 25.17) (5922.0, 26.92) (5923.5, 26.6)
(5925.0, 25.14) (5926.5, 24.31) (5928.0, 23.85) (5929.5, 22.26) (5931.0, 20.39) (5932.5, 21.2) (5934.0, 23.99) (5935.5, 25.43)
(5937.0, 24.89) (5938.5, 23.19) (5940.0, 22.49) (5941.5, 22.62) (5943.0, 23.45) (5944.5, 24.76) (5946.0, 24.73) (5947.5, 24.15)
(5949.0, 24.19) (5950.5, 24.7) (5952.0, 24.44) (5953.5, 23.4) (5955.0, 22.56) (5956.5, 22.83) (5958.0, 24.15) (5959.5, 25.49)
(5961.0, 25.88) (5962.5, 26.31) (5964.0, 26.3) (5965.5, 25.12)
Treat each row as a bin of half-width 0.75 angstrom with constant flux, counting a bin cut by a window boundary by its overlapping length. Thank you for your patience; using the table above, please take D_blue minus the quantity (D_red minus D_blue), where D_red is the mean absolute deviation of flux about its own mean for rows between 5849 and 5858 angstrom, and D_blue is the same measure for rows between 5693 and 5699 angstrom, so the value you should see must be 1.09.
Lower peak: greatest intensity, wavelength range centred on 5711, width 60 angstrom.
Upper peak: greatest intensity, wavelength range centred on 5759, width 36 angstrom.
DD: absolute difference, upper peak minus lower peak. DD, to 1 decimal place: 0.8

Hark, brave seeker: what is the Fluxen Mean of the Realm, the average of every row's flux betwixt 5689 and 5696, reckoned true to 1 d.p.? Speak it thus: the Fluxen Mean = 22.4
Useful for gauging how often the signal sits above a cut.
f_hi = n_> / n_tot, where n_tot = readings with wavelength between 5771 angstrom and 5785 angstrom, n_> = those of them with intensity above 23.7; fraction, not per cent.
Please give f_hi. 0.78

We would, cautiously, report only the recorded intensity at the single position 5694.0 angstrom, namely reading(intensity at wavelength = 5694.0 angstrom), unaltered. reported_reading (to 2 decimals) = 22.07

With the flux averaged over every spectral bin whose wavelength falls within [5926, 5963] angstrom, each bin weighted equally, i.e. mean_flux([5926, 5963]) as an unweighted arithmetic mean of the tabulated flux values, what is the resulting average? 23.8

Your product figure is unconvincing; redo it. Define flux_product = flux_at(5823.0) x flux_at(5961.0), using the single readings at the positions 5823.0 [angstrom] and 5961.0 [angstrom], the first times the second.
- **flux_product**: 614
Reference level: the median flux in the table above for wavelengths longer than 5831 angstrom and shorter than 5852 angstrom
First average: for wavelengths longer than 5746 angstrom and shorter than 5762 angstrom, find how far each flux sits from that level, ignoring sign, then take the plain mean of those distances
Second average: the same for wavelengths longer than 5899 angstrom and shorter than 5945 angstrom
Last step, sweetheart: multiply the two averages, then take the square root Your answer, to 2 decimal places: 1.20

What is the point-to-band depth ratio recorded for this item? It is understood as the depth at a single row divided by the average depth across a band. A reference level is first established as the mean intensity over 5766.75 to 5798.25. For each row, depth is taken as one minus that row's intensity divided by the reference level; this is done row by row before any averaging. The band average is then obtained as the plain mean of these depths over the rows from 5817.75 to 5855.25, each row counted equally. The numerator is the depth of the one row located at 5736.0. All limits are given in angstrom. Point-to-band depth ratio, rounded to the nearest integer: -42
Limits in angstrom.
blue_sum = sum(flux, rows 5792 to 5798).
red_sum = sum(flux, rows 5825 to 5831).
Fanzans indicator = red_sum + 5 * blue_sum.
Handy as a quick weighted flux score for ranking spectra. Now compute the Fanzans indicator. 591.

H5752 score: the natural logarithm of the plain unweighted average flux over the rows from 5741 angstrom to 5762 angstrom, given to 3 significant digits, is 3.16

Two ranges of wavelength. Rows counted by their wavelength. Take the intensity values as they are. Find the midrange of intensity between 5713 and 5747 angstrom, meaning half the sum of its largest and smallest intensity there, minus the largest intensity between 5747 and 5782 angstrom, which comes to -3.1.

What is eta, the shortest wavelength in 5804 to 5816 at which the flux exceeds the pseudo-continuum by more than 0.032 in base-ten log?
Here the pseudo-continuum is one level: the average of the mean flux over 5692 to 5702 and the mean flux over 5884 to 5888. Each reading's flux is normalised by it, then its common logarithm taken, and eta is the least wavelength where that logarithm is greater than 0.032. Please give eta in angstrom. 5805.0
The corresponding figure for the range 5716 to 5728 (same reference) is 5719.5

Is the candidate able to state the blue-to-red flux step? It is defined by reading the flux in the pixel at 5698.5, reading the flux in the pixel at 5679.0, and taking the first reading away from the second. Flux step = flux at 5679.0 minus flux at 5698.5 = 0.7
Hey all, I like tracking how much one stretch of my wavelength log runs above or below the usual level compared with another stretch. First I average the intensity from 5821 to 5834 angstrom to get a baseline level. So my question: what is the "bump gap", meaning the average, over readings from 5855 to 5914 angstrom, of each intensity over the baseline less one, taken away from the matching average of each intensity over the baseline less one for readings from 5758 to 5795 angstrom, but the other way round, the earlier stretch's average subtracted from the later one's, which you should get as -0.024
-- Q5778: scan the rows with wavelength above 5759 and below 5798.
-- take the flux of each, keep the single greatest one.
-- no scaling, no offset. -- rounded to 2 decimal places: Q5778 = 26.80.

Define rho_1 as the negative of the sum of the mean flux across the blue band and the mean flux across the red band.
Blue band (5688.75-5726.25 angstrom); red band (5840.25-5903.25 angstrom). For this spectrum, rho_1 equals -46.67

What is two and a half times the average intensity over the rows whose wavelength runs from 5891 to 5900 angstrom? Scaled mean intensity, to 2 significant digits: 55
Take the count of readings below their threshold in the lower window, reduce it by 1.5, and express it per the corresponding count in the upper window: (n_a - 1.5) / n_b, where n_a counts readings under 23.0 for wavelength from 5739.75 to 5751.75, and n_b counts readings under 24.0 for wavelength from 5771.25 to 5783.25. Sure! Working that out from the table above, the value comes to 1.25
